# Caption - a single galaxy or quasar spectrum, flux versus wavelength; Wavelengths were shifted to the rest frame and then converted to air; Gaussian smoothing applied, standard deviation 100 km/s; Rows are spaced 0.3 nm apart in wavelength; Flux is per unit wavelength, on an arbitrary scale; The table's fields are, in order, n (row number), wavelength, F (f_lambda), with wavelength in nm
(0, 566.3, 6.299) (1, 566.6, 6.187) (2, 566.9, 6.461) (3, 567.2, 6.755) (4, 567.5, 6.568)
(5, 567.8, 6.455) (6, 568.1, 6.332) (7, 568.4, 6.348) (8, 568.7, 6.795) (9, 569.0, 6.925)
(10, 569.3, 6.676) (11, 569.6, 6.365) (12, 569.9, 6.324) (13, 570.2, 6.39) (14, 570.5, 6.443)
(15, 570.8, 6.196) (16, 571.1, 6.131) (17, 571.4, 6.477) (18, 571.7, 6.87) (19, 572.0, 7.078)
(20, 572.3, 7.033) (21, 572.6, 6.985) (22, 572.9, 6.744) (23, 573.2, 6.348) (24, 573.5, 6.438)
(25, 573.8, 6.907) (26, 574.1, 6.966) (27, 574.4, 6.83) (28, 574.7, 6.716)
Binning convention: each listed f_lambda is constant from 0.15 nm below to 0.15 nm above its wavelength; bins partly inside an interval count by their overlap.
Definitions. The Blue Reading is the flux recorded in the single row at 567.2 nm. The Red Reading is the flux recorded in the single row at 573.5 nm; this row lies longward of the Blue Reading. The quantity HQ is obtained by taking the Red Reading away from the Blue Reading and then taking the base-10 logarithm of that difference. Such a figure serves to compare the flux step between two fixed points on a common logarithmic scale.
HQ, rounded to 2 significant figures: -0.50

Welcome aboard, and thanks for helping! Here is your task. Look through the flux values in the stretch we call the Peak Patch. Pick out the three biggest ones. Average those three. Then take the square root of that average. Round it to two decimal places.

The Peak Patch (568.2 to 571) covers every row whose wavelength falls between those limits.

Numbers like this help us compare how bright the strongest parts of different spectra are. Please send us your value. 2.61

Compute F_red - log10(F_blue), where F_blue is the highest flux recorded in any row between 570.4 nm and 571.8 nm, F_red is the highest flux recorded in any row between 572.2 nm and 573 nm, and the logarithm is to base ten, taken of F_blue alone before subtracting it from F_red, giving 6.20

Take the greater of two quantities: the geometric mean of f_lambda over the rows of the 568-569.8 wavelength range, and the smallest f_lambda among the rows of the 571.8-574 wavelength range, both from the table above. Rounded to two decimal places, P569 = 6.57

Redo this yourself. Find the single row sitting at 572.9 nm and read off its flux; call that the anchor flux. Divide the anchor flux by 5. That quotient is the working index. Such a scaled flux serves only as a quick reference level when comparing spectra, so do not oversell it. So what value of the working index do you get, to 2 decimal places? 1.35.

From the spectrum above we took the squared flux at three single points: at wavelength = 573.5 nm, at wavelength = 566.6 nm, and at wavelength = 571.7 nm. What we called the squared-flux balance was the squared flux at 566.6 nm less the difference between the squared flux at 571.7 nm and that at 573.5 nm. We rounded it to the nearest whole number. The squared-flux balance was 33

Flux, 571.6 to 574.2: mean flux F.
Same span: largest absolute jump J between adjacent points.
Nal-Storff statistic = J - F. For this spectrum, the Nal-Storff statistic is -6.35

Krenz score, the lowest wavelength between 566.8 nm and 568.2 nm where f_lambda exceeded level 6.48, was 567.2 nm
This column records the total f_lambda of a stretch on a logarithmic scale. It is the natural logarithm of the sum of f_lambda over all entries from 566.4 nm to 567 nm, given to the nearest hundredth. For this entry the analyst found 2.54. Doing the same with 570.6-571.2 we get 2.51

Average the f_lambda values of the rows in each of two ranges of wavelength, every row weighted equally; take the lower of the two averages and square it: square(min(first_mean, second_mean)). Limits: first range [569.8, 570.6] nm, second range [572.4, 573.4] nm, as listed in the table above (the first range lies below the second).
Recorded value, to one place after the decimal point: 40.8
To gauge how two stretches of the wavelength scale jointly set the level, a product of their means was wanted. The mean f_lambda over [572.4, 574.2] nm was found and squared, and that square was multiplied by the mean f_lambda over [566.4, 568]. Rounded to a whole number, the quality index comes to 294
